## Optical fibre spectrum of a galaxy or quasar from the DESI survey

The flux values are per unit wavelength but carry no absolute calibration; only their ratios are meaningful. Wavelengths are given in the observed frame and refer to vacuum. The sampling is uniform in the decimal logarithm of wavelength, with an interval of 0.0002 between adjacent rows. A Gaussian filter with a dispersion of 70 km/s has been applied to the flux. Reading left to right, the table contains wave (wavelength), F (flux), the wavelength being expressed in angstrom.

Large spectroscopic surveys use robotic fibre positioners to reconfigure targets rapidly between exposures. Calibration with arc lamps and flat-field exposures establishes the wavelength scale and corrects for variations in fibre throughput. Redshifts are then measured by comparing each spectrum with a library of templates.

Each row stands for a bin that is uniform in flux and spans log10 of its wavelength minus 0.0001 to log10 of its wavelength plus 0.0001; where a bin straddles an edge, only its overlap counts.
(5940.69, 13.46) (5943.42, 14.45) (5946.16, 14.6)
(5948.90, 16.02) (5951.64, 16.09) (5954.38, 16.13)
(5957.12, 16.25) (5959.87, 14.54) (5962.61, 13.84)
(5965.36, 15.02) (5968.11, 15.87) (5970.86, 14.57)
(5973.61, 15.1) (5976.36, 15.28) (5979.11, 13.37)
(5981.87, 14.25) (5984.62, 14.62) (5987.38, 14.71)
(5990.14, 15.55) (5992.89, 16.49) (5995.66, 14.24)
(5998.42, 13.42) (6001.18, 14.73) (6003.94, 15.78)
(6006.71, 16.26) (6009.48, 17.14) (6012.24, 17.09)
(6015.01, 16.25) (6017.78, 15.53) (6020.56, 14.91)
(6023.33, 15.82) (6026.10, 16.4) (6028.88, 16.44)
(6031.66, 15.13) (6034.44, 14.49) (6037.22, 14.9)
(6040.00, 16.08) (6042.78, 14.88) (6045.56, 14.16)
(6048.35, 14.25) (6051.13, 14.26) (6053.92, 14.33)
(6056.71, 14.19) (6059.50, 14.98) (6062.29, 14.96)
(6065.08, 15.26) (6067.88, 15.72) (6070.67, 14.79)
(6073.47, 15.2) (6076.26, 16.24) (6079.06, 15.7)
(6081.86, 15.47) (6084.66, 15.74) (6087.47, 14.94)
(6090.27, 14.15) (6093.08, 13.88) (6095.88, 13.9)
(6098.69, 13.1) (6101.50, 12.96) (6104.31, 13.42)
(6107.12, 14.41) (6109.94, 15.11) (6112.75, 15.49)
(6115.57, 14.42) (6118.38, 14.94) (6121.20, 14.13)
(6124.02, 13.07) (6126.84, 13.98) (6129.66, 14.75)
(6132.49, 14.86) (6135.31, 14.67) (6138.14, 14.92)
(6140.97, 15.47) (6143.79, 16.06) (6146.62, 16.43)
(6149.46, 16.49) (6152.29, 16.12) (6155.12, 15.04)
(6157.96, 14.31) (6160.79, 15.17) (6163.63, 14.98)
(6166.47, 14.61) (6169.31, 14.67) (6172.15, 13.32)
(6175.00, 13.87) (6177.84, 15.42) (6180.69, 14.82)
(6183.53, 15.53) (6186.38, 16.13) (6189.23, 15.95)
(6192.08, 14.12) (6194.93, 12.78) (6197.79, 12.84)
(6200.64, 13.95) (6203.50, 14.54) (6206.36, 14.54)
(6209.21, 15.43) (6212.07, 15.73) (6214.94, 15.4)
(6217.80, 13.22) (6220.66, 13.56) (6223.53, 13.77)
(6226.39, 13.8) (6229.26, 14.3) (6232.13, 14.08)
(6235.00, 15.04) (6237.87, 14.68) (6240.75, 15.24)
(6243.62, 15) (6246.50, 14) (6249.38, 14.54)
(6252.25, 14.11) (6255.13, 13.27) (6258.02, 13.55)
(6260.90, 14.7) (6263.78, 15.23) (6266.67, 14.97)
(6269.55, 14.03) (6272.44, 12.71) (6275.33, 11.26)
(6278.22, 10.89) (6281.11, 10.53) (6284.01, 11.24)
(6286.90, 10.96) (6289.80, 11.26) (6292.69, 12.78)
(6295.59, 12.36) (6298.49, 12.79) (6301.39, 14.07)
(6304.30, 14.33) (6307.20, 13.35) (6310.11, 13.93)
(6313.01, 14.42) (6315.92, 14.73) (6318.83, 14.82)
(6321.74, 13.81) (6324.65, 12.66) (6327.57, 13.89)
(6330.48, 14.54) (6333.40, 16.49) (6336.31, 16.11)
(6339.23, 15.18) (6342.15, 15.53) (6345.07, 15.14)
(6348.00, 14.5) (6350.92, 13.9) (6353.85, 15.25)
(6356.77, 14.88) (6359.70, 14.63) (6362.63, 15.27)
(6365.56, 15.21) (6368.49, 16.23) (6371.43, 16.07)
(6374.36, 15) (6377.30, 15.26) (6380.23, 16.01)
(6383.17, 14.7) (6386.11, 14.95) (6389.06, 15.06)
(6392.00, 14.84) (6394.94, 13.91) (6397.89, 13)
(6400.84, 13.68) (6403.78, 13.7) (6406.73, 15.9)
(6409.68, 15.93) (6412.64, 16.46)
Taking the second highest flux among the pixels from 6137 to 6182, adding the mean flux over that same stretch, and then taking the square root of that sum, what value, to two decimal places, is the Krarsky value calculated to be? 5.62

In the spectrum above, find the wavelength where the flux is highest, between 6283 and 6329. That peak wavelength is 6318.83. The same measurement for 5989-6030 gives 6009.48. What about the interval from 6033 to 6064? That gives 6040.00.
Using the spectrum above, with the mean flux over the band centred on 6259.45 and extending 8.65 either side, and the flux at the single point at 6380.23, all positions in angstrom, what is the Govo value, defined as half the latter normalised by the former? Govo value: 0.56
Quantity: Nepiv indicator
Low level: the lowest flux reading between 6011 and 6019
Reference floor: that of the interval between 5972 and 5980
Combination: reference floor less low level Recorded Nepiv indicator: -2.2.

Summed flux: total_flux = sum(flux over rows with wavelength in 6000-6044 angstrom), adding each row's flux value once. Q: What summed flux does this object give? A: 252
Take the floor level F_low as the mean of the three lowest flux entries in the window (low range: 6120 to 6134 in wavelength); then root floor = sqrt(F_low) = 3.70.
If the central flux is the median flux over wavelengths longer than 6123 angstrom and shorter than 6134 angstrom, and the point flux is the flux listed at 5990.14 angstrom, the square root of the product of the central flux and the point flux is 14.9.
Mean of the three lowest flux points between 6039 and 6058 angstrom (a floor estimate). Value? 14.2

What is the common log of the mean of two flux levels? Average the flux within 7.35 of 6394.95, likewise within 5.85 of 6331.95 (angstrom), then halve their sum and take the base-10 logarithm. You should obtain 1.17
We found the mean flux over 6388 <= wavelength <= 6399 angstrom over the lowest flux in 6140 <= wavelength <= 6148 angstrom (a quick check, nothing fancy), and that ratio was 0.92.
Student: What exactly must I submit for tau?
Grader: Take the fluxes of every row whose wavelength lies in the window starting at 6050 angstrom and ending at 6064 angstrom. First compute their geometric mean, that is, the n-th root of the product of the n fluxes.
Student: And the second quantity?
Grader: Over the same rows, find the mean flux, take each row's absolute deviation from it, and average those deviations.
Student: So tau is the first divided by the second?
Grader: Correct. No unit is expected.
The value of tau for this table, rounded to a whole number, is 43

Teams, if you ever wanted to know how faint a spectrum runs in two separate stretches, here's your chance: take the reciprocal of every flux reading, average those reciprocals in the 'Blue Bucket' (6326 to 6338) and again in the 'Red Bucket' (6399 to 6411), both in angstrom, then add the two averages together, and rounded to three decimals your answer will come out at 0.134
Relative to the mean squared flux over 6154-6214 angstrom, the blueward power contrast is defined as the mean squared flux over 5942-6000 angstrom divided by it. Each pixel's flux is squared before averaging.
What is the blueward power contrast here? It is 1.04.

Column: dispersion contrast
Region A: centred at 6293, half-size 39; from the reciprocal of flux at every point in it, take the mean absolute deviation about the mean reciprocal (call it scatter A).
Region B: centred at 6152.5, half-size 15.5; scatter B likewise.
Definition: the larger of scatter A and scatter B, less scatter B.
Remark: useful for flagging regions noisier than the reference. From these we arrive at 0.0046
